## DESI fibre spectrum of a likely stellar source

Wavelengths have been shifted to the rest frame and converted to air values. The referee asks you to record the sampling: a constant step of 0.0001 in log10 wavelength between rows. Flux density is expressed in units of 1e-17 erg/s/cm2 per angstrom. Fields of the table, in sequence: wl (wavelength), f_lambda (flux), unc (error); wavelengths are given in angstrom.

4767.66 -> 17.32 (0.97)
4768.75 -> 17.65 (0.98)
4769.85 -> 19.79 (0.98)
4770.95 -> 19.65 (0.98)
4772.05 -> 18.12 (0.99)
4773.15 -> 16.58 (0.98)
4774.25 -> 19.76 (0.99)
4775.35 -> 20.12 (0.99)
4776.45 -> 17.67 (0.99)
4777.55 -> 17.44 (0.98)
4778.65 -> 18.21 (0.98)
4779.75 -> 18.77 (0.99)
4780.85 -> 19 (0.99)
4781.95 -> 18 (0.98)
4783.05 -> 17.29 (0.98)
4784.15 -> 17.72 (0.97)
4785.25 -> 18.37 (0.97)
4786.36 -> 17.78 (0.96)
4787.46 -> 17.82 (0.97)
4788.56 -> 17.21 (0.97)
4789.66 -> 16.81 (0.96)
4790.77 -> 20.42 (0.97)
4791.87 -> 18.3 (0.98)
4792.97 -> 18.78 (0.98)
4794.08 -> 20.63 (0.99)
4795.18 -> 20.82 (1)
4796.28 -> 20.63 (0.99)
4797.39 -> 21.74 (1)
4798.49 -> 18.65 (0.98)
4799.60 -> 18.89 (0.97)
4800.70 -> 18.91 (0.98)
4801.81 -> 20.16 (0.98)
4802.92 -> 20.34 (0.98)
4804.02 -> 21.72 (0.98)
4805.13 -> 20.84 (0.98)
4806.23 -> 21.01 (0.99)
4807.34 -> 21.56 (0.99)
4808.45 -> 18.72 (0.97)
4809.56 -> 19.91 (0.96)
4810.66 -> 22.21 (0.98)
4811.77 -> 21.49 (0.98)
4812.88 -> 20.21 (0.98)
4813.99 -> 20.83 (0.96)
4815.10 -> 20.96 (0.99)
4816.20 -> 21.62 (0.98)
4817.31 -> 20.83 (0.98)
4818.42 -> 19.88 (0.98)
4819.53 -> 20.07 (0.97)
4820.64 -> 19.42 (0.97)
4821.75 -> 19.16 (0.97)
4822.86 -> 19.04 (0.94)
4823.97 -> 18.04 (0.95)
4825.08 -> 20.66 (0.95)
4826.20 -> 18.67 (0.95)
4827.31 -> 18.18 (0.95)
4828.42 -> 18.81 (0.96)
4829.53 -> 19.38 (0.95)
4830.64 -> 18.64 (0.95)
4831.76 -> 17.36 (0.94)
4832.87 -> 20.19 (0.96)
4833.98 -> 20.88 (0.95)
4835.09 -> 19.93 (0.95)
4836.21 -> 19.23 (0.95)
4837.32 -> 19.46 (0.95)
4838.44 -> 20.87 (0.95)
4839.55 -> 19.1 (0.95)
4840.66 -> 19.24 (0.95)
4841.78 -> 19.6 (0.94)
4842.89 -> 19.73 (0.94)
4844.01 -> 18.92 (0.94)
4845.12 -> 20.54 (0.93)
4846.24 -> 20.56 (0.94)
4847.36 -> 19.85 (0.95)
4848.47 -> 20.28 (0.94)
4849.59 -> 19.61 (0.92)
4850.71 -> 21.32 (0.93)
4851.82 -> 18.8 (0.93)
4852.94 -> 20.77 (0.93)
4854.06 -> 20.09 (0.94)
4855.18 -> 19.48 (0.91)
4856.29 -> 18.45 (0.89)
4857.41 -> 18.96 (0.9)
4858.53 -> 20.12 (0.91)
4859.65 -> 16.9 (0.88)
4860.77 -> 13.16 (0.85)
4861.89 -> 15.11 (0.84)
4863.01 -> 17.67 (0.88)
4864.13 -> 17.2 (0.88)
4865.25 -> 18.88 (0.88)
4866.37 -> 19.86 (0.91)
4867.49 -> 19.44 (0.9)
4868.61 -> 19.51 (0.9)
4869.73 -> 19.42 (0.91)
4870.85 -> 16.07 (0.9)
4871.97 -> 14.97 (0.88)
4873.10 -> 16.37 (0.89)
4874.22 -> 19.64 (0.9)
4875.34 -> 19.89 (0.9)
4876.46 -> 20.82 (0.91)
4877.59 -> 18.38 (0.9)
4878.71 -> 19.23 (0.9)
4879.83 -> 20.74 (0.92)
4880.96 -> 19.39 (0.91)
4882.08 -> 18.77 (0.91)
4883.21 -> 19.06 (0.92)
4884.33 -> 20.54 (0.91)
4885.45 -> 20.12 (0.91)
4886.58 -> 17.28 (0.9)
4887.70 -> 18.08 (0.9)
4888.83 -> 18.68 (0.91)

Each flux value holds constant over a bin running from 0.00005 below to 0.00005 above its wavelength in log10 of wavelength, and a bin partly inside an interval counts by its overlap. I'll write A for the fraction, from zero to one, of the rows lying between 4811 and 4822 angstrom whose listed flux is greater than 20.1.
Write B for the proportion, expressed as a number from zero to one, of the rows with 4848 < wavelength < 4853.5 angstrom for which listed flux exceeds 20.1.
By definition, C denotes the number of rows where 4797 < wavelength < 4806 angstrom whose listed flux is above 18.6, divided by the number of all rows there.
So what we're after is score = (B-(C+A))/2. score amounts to -0.50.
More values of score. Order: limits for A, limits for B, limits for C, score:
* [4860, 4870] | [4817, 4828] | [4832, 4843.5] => -0.40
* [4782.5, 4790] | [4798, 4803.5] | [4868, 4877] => -0.11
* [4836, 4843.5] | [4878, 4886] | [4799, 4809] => -0.36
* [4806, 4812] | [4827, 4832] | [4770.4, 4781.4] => -0.58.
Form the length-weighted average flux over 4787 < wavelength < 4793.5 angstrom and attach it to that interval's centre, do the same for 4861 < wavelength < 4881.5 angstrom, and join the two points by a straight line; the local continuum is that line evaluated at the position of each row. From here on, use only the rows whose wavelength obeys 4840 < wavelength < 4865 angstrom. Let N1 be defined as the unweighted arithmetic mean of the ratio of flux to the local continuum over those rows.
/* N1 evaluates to 1.03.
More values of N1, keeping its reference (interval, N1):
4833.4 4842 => 1.08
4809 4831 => 1.09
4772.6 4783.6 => 1.00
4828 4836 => 1.05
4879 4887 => 1.05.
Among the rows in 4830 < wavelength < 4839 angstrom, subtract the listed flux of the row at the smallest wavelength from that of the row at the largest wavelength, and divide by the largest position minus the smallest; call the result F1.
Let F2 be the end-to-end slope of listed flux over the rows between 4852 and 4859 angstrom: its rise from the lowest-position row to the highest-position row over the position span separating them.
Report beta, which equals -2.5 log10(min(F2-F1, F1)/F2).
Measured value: -1.3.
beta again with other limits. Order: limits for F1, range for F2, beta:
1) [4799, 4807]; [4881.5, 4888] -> -1.4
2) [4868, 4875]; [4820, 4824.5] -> -0.1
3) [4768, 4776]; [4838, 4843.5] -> -1.0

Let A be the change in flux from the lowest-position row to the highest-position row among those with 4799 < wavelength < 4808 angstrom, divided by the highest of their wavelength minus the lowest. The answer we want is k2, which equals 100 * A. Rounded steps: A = 0.34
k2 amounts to 34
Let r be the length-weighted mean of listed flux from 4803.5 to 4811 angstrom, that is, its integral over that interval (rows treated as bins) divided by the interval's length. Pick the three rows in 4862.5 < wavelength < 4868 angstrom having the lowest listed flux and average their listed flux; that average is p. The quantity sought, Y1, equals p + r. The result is 38.7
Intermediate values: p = 17.9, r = 20.8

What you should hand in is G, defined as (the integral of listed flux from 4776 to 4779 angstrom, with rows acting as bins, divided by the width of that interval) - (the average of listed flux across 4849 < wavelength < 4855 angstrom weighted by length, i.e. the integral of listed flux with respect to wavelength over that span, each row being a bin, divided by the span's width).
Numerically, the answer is -2.3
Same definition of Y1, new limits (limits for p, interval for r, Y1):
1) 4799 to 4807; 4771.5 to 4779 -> 37.6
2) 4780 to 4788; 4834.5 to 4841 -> 37.3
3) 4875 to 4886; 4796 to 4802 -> 38.5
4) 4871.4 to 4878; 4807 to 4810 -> 36.5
